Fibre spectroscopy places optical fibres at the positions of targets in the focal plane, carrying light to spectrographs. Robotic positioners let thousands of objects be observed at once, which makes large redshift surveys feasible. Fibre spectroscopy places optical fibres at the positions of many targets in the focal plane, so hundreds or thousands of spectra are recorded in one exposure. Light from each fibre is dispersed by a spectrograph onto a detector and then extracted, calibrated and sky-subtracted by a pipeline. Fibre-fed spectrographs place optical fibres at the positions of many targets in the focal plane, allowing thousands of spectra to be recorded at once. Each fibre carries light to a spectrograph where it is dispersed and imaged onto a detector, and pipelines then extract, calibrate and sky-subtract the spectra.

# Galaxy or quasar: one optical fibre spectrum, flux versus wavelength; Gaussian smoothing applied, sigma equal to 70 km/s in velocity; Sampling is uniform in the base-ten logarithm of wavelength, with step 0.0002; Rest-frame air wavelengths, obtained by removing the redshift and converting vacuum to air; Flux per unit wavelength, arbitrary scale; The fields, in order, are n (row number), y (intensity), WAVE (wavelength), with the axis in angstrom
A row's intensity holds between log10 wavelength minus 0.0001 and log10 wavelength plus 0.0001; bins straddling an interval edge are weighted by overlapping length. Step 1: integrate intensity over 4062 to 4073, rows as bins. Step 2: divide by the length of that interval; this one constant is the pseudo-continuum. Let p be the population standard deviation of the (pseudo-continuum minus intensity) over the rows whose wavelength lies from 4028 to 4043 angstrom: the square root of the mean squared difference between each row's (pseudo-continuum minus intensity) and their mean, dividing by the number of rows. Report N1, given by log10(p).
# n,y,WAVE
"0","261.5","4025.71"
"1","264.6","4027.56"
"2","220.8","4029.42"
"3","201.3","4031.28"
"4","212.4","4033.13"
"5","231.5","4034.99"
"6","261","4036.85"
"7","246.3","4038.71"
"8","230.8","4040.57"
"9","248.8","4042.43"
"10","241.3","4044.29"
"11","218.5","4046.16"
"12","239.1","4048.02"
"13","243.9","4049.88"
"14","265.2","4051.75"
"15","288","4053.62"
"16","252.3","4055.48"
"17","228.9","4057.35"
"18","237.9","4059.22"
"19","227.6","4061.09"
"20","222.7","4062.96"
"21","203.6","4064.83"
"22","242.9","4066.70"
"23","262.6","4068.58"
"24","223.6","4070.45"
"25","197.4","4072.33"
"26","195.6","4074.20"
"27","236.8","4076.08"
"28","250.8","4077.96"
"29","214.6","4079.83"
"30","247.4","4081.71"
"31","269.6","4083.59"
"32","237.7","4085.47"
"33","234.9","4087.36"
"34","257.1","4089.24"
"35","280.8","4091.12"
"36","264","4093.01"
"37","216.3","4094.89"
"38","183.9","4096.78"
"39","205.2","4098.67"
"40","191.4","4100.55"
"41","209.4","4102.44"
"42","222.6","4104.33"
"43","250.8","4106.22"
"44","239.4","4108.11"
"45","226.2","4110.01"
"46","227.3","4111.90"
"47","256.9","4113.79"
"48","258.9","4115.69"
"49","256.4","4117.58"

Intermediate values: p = 19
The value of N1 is 1.27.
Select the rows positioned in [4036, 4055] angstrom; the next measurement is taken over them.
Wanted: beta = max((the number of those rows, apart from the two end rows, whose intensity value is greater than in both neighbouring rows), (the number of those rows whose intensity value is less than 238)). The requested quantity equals 2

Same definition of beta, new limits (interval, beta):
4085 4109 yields 8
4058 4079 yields 8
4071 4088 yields 6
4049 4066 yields 5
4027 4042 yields 5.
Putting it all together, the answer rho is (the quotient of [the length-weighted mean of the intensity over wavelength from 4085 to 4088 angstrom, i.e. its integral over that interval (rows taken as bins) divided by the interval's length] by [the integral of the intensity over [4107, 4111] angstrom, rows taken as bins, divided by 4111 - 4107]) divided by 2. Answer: 0.50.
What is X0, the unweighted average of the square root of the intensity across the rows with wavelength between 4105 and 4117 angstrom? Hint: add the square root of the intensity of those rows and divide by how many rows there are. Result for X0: 15.6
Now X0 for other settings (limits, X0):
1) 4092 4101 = 14.5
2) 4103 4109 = 15.4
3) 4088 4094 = 16.3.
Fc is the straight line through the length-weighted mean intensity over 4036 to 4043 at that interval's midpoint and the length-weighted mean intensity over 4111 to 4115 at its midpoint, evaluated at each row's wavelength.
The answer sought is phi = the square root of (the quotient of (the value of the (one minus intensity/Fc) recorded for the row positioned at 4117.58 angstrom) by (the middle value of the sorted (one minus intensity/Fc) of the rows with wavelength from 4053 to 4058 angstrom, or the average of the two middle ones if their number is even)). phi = 1.4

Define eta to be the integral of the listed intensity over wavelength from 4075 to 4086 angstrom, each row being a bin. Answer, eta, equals 2667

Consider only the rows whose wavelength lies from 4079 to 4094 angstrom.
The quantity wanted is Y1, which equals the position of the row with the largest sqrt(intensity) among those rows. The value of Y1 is 4091.12 angstrom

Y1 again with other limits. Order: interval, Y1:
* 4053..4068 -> 4053.62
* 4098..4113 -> 4106.22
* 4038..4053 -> 4051.75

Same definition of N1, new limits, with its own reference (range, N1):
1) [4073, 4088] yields 1.32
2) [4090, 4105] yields 1.50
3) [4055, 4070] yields 1.23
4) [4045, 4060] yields 1.31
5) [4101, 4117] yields 1.22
